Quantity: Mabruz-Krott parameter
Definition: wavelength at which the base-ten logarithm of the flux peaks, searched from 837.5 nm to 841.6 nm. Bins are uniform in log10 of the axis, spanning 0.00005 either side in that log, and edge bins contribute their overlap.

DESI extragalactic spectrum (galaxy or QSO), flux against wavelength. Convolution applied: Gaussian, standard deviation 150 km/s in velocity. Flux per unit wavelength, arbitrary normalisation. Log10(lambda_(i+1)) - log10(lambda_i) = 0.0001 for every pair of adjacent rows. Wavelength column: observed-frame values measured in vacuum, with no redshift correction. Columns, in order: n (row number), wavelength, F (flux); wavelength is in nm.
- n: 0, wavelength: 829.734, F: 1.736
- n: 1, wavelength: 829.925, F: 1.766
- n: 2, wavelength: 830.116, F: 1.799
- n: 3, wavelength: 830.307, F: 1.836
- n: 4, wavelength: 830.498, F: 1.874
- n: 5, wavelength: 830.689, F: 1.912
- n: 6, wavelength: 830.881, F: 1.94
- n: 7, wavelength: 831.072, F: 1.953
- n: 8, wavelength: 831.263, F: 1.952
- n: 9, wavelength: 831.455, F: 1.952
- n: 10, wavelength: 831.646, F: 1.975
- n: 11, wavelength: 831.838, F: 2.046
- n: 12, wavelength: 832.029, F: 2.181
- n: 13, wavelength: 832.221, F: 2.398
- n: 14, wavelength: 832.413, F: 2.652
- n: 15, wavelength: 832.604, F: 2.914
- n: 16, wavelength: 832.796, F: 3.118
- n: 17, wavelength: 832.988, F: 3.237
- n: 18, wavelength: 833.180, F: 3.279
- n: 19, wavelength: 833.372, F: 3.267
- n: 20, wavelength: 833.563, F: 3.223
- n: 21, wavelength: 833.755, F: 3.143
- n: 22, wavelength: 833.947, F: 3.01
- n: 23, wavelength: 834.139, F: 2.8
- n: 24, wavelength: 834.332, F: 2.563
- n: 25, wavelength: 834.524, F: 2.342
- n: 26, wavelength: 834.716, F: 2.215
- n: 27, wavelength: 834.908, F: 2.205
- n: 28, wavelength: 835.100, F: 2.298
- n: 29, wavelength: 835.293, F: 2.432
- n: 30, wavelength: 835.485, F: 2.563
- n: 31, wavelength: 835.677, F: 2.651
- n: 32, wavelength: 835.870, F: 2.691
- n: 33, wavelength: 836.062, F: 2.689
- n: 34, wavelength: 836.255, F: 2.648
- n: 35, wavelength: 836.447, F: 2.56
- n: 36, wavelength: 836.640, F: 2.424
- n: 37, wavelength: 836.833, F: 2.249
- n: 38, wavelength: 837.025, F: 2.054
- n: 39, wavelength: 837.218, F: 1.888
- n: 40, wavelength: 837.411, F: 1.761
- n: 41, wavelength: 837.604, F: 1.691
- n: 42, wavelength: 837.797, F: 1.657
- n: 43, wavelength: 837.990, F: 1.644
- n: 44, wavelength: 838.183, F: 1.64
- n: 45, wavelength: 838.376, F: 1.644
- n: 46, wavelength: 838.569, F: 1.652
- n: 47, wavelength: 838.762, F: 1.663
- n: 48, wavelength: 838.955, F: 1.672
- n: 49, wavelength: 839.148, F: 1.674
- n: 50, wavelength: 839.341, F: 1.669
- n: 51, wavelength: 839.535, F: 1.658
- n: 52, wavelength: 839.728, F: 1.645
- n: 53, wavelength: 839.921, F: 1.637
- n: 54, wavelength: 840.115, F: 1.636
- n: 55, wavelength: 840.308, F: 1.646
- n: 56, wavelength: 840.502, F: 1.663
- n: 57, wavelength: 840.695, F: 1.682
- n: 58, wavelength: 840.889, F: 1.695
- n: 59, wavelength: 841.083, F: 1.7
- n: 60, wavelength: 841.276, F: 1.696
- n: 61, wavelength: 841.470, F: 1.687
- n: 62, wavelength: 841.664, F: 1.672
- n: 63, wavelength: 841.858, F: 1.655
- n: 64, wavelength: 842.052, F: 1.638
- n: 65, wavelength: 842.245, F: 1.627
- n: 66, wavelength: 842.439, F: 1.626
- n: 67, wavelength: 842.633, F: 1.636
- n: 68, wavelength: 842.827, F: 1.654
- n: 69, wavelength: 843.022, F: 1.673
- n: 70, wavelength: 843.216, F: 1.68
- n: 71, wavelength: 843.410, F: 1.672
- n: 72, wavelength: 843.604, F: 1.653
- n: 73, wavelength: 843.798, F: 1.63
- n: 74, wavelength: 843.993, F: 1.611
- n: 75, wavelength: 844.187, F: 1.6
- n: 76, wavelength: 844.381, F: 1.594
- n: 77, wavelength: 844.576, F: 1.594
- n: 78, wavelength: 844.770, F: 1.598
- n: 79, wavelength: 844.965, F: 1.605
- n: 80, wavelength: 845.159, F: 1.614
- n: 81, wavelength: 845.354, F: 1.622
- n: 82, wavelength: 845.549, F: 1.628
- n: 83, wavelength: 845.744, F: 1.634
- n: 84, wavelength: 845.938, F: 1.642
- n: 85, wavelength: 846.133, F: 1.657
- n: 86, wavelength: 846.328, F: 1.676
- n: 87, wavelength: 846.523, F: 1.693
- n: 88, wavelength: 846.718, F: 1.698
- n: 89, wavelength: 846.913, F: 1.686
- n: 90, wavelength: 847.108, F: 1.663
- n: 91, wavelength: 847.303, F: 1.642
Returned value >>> 841.083 nm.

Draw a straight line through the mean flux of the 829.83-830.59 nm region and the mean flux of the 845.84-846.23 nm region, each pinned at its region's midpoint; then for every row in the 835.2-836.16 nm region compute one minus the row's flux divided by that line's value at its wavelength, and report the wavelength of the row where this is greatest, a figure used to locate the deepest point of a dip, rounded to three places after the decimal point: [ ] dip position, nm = 835.293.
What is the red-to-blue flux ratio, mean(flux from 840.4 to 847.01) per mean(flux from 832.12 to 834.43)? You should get 0.56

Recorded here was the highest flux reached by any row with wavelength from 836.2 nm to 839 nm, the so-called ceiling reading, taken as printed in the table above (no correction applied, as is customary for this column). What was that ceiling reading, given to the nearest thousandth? 2.648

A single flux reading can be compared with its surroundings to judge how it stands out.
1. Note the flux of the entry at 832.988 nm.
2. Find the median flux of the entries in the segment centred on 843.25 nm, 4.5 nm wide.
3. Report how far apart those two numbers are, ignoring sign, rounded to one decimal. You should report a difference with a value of 1.6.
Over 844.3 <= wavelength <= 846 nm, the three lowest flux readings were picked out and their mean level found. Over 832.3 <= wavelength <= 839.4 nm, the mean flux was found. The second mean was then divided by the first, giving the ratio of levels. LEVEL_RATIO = 1.5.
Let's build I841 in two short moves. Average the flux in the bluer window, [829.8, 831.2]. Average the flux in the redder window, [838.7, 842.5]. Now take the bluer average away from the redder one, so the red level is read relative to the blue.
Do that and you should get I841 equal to -0.2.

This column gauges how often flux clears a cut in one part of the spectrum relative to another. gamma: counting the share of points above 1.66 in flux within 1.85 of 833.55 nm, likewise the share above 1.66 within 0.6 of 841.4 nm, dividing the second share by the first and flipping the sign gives -0.8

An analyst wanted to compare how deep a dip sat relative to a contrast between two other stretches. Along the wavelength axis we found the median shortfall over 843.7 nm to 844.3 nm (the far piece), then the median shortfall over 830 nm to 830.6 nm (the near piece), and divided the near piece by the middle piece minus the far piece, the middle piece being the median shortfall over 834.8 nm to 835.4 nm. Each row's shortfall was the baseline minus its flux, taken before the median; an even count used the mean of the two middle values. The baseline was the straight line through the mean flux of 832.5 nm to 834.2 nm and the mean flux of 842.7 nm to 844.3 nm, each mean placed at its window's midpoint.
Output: 2.9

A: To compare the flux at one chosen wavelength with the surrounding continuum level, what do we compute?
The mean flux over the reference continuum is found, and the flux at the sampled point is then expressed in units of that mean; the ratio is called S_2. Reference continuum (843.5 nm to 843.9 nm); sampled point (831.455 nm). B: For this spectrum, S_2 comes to 1.2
